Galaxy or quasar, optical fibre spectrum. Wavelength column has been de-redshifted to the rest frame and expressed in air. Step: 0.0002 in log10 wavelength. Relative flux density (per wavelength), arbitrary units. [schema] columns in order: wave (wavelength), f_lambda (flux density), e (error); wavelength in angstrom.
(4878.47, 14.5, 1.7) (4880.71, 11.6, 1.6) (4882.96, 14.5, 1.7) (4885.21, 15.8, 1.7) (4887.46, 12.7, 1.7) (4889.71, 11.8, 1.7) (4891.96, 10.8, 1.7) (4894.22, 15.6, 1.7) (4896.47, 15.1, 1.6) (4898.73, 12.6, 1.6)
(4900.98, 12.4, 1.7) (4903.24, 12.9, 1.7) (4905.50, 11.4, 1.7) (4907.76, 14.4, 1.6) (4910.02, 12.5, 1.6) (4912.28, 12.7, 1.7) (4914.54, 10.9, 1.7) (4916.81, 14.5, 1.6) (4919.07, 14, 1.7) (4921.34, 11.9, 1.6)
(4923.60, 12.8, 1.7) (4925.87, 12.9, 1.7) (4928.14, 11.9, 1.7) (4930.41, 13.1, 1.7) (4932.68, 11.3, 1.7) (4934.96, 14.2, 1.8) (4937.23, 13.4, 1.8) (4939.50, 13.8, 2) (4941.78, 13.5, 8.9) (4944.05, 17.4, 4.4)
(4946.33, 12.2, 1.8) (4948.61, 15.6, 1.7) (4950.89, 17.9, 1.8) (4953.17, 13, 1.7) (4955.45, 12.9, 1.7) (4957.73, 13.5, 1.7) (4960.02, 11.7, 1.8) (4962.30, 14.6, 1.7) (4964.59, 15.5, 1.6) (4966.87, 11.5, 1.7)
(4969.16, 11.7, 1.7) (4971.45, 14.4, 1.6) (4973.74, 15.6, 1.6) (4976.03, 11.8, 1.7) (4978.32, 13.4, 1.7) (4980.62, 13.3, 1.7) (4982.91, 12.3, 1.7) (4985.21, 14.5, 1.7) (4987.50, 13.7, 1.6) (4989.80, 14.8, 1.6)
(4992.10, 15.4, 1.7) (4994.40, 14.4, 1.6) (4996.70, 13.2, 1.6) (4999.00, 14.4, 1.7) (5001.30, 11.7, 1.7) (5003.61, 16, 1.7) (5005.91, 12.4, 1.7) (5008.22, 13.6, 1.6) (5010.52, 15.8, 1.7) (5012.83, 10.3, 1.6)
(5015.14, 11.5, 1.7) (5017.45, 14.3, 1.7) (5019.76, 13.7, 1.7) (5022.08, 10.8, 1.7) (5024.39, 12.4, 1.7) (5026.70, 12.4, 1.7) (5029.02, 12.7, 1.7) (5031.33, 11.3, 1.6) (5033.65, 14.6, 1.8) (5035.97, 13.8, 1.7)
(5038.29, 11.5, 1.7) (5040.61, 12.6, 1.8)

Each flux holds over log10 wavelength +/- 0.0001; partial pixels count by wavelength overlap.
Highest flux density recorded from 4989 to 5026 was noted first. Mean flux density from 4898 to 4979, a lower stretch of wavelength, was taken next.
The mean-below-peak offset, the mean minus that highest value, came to -2.7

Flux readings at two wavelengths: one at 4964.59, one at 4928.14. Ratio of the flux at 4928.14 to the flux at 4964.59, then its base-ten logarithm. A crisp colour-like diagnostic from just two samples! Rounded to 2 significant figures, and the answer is -0.11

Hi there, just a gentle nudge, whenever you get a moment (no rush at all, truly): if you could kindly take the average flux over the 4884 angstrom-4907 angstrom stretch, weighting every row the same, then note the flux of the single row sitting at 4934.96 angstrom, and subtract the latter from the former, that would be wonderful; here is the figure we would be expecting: -1.1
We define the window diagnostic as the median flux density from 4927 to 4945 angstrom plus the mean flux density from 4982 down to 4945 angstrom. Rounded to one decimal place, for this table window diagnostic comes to 27.1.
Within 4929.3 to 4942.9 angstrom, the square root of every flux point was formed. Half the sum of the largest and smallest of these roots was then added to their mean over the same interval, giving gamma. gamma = 7.20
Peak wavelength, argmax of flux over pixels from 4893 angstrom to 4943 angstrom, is 4894.22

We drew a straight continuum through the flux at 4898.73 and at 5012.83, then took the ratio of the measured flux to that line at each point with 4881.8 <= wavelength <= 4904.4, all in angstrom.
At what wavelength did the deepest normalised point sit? 4891.96 angstrom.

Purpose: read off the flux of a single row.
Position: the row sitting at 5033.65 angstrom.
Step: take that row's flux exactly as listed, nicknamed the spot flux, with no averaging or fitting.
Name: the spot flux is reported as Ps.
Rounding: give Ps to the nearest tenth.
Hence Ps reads 14.6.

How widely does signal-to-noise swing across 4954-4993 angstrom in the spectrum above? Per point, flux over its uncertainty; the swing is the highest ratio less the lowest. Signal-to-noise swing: 3.25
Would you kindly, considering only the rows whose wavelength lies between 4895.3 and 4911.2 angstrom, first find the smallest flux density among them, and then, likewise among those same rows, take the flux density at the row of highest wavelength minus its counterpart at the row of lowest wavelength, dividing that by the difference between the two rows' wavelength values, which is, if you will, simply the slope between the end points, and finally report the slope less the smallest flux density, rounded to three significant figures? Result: -11.6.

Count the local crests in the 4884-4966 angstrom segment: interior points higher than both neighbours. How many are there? 12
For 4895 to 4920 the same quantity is 4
